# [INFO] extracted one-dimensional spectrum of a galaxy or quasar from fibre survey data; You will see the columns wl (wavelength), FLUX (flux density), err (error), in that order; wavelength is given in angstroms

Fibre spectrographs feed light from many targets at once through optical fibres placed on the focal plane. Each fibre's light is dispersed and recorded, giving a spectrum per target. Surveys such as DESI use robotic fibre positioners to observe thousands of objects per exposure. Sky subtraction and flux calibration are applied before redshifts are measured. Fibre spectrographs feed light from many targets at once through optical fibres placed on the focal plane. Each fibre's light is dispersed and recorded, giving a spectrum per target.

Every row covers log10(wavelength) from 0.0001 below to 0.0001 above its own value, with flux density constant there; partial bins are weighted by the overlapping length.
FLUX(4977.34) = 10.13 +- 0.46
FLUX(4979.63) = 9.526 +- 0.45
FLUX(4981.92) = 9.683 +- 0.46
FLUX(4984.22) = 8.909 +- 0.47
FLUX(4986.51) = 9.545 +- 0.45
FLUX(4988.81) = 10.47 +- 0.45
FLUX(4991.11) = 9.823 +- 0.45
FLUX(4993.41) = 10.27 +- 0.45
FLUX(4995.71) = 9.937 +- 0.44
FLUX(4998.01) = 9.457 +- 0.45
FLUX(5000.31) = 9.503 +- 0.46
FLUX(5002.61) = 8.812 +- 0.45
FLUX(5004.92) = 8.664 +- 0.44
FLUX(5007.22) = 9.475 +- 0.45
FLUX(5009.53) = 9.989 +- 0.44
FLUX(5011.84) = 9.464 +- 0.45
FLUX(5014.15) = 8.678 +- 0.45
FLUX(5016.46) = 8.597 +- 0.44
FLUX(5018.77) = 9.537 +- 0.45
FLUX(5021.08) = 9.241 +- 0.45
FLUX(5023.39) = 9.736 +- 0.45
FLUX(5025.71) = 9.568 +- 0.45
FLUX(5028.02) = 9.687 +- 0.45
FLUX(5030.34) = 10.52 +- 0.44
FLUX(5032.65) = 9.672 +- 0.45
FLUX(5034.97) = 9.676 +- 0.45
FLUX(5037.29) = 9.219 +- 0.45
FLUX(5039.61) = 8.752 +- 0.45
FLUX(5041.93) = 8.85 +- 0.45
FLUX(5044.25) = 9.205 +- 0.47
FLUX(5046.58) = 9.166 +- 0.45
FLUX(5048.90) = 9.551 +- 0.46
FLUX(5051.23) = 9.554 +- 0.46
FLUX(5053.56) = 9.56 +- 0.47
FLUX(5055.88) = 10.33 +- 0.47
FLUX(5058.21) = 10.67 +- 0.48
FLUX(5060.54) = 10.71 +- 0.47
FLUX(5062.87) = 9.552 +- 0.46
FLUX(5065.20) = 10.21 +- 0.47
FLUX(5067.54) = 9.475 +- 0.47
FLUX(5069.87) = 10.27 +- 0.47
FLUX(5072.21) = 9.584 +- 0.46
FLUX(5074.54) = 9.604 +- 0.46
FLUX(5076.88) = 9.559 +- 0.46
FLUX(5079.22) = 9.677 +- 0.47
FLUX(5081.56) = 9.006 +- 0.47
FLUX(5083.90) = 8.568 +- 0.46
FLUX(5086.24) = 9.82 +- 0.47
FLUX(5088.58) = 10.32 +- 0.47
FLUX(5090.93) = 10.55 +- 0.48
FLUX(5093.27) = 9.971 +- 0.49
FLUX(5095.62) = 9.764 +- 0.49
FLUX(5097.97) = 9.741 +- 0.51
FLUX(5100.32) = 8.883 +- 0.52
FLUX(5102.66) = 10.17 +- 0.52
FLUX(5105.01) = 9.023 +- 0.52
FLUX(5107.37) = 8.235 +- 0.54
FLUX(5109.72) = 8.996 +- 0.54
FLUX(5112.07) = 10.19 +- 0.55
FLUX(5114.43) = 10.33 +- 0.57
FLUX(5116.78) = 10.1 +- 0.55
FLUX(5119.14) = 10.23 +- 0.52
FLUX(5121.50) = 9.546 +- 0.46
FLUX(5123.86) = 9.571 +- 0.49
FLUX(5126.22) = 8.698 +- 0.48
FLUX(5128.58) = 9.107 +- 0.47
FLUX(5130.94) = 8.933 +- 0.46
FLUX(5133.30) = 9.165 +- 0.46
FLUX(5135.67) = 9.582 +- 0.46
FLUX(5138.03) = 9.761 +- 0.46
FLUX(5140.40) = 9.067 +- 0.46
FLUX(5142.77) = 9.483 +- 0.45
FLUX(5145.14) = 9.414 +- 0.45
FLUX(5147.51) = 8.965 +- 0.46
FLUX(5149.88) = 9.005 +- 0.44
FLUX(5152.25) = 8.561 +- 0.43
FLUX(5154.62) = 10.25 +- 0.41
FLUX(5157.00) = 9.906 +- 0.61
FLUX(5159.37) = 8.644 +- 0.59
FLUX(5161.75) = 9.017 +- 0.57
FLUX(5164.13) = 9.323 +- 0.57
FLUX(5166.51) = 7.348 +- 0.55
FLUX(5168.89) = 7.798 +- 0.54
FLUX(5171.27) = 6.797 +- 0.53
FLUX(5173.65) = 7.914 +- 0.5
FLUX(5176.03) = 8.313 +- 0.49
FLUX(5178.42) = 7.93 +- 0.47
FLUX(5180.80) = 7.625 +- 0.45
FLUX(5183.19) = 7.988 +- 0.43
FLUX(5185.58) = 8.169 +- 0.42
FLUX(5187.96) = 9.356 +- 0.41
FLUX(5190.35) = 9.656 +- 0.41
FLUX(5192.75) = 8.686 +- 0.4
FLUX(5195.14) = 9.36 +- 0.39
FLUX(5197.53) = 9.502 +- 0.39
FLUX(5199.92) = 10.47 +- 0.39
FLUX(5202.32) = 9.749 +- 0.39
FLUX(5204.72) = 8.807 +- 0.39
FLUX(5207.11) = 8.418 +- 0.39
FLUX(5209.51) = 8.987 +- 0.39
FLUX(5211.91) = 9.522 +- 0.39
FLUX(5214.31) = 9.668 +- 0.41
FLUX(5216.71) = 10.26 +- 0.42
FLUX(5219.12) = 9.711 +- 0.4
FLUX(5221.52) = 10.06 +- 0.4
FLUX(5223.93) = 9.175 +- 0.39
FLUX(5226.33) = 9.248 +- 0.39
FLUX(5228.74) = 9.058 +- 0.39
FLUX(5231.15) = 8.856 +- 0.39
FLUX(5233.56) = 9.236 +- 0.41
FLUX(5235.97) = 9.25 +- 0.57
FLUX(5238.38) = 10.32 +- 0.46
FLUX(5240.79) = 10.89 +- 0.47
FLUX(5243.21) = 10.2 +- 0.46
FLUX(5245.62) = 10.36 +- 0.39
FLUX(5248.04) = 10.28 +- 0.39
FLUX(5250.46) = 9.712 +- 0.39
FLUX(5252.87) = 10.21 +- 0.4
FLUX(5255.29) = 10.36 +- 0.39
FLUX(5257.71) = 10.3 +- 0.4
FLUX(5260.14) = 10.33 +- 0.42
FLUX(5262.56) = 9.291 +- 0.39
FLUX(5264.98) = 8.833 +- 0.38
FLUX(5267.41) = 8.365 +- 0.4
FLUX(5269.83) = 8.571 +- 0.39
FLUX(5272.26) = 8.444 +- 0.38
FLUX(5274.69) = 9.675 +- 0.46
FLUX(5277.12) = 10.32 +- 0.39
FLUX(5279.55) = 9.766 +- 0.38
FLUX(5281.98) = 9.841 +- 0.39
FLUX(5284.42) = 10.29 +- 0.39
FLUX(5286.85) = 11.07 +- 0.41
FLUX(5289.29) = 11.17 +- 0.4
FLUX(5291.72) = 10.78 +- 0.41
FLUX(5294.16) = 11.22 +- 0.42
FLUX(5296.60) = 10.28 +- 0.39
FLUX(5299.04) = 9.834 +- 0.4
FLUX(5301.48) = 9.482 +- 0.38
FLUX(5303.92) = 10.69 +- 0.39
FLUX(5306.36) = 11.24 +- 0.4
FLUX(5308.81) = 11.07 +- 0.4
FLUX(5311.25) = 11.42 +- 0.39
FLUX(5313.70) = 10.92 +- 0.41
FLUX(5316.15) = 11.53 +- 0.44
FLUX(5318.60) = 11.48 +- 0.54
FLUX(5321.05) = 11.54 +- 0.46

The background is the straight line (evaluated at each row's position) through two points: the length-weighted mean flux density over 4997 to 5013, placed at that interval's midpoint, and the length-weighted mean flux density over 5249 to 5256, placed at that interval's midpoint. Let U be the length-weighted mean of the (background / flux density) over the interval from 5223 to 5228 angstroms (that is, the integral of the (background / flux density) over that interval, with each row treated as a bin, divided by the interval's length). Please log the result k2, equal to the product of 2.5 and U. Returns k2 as 2.72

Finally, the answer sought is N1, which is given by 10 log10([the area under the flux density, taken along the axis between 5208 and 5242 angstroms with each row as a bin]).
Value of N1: 25.13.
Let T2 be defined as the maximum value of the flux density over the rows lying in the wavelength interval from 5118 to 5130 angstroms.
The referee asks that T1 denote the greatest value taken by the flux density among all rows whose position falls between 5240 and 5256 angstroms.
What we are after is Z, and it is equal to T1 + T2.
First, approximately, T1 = 10.89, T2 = 10.23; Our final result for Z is 21.1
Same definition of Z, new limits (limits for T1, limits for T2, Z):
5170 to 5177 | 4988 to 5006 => 18.8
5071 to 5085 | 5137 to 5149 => 19.4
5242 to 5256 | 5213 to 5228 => 20.6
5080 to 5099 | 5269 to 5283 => 20.9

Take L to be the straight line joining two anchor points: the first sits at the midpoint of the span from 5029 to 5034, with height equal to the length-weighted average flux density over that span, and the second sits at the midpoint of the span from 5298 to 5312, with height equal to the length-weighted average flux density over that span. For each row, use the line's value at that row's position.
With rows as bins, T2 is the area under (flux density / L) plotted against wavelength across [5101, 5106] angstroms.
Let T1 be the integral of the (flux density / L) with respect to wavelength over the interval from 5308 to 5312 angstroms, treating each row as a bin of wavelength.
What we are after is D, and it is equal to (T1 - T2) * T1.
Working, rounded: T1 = 4.24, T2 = 4.7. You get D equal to -1.9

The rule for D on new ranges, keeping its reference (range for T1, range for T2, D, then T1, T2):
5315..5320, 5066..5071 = 2.9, 5.41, 4.9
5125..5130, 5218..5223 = -1.6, 4.35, 4.7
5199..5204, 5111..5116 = -1.1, 4.78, 5.0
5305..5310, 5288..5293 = 0.3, 5.25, 5.2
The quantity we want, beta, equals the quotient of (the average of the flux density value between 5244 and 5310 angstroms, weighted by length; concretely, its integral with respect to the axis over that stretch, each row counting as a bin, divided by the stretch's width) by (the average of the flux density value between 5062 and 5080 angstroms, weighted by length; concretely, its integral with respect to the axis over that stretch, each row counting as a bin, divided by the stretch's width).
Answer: 1.03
